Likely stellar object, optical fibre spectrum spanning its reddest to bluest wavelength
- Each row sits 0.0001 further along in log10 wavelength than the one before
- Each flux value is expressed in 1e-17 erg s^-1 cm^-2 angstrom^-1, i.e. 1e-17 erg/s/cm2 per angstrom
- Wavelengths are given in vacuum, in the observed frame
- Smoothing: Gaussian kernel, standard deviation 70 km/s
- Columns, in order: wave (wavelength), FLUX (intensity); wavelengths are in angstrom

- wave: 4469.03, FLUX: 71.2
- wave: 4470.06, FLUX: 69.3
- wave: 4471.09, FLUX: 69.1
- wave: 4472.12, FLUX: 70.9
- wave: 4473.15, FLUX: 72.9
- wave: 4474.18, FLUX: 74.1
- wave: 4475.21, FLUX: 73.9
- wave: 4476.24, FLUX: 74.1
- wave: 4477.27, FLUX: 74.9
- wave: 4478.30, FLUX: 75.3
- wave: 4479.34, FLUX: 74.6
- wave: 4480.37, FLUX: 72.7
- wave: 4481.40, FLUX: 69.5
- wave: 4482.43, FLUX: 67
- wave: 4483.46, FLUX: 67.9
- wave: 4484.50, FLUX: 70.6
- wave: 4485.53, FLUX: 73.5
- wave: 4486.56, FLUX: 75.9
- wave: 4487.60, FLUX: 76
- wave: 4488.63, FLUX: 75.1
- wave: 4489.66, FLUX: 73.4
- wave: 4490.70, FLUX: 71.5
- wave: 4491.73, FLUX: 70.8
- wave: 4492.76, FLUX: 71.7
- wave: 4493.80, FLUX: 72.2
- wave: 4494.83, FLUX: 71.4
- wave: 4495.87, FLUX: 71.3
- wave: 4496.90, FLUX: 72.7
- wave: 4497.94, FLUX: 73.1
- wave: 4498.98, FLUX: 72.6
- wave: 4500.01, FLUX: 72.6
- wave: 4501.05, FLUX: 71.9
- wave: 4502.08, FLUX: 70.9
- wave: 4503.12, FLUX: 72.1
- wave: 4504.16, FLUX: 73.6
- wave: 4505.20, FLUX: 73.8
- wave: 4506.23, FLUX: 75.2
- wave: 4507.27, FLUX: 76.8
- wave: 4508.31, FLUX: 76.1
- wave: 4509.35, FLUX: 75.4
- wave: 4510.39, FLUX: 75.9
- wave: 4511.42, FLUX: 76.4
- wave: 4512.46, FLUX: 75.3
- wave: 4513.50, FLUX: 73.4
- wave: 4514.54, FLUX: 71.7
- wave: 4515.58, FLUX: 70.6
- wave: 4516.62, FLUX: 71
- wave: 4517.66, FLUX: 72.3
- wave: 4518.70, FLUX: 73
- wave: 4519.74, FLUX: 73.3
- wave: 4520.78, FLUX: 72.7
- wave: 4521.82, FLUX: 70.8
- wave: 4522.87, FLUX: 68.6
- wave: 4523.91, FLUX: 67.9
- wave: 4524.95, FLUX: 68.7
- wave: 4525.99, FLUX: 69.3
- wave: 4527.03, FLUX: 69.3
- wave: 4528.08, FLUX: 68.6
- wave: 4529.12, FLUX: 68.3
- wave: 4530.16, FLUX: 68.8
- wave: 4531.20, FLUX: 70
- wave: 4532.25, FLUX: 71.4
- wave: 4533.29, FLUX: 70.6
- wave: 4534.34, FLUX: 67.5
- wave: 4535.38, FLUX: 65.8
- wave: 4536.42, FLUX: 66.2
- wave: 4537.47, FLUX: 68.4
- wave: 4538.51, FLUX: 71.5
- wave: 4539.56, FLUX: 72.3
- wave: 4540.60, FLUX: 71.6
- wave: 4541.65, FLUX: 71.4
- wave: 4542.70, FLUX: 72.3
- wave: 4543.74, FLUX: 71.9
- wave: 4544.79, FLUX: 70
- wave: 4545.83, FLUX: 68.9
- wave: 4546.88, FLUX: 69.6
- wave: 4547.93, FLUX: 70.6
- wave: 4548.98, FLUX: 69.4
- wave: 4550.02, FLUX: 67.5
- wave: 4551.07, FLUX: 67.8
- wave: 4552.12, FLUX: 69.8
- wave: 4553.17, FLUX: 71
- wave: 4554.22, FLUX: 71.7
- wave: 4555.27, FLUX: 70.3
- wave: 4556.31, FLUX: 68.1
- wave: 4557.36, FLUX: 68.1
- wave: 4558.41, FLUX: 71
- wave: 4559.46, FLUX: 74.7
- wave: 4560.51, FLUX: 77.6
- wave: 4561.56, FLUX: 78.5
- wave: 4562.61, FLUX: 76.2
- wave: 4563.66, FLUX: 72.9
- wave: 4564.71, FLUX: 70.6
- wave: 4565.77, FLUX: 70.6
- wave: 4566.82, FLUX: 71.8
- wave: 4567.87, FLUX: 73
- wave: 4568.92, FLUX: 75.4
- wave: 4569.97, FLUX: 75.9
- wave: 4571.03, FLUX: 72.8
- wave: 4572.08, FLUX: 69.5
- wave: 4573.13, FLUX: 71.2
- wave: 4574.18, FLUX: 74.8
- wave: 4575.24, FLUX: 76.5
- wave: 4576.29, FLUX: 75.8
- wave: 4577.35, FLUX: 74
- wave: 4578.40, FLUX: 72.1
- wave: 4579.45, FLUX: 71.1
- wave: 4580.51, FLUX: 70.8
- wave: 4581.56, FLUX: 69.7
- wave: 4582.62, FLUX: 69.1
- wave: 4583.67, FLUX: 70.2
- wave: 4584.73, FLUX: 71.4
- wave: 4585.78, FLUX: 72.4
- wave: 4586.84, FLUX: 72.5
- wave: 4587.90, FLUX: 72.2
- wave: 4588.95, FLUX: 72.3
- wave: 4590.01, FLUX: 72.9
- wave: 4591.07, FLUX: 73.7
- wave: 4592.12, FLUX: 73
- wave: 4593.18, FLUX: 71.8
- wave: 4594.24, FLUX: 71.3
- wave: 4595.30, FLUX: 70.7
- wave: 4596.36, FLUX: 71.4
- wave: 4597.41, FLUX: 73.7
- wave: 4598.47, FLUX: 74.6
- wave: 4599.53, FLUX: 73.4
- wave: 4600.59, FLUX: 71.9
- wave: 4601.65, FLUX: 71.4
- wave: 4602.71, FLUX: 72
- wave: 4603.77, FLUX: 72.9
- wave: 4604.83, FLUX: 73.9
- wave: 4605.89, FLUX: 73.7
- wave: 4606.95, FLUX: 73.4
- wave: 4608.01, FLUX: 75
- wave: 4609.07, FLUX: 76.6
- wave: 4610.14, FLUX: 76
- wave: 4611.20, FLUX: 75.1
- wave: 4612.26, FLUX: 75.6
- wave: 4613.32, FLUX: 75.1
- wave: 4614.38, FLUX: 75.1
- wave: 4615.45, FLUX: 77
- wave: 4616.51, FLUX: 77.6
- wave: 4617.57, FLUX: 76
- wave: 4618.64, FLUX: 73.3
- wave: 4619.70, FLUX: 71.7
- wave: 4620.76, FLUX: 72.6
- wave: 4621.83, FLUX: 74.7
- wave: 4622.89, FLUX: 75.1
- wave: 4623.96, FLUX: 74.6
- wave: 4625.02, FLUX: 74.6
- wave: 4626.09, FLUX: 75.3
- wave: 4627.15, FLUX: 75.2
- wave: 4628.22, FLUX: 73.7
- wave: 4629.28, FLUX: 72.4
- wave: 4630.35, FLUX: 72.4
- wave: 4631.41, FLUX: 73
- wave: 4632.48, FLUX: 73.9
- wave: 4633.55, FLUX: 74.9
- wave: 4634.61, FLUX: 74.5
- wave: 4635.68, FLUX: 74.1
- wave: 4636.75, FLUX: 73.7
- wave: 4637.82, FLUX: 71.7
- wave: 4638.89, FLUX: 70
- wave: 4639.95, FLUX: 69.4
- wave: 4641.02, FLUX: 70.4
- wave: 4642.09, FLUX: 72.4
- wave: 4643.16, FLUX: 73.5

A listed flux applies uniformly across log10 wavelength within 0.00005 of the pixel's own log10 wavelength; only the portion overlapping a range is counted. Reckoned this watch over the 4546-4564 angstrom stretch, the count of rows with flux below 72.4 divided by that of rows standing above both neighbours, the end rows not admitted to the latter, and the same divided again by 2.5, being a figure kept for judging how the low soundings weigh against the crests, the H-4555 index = 1.6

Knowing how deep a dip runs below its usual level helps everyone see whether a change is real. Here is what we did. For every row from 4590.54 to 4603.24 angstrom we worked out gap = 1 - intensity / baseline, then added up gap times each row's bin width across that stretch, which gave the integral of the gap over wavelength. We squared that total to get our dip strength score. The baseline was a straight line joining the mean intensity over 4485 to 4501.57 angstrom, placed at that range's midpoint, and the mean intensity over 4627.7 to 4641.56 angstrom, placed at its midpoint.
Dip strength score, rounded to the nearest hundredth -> 0.00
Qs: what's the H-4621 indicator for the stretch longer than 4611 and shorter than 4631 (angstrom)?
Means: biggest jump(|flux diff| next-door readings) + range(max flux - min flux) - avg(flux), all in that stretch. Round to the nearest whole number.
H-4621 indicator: -66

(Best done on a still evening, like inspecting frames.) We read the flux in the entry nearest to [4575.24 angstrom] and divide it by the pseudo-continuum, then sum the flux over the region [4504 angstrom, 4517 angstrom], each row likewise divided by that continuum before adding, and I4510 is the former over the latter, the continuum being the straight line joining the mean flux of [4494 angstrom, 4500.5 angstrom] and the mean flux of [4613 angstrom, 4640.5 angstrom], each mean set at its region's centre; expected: 0.078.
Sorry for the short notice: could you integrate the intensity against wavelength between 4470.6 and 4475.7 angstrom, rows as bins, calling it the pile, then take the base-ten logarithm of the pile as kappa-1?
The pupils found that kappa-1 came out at 2.57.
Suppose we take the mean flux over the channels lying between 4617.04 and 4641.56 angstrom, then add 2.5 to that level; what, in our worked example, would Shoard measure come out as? 75.9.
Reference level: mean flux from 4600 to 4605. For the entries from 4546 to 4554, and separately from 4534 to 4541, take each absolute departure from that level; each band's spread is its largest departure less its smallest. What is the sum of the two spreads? 10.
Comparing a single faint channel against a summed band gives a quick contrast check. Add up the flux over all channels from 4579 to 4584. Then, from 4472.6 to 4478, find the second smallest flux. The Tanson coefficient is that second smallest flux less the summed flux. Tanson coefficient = -277.0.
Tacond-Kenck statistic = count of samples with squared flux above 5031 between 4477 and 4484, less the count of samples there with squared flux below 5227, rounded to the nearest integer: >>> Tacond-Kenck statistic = 1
